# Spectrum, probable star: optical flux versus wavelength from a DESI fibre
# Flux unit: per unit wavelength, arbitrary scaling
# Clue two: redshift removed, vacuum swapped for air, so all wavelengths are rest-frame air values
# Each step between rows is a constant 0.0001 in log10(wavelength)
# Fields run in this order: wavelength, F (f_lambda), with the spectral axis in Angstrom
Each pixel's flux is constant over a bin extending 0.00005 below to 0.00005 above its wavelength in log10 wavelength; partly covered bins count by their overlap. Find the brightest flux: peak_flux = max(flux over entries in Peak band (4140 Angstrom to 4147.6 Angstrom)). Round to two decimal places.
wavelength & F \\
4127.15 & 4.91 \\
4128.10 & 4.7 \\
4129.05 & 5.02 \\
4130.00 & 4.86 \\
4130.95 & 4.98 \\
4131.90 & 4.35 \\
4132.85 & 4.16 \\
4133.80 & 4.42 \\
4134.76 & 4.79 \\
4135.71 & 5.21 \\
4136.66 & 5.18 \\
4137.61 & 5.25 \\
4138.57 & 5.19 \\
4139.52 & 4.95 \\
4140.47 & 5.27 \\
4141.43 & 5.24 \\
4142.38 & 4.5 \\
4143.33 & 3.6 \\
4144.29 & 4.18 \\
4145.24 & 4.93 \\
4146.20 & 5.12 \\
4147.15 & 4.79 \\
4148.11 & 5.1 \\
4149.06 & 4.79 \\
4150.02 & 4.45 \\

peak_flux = 5.27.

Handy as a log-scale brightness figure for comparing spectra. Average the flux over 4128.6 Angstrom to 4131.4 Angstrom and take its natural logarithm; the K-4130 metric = 1.60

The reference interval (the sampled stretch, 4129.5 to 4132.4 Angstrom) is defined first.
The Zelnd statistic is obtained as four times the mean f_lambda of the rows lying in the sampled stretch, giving 18.9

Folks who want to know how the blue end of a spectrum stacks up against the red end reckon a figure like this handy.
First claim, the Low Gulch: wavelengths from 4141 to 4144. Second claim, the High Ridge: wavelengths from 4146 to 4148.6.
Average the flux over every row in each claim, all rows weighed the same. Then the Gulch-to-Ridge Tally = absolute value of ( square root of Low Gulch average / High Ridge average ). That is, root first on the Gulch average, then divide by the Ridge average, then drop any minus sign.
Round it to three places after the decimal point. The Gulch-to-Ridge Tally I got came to 0.421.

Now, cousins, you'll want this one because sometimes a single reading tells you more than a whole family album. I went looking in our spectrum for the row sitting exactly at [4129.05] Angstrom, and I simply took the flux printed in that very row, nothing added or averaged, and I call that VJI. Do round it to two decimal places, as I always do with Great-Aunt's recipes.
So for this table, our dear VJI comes 5.02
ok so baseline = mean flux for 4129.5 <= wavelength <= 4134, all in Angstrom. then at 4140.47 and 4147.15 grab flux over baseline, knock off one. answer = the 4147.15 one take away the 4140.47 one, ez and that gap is -0.11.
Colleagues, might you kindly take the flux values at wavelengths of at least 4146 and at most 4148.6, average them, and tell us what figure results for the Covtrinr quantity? 5.00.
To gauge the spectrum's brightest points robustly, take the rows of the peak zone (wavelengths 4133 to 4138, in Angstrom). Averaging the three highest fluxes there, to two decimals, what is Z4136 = 5.21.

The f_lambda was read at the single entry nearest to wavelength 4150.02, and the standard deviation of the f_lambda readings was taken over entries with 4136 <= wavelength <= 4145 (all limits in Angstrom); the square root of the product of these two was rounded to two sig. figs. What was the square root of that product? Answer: 1.6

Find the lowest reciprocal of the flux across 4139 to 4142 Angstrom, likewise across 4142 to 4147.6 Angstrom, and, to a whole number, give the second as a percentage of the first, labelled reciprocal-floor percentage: 103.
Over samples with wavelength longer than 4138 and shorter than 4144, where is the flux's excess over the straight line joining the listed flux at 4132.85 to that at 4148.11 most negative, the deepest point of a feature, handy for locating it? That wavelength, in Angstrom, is 4143.33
